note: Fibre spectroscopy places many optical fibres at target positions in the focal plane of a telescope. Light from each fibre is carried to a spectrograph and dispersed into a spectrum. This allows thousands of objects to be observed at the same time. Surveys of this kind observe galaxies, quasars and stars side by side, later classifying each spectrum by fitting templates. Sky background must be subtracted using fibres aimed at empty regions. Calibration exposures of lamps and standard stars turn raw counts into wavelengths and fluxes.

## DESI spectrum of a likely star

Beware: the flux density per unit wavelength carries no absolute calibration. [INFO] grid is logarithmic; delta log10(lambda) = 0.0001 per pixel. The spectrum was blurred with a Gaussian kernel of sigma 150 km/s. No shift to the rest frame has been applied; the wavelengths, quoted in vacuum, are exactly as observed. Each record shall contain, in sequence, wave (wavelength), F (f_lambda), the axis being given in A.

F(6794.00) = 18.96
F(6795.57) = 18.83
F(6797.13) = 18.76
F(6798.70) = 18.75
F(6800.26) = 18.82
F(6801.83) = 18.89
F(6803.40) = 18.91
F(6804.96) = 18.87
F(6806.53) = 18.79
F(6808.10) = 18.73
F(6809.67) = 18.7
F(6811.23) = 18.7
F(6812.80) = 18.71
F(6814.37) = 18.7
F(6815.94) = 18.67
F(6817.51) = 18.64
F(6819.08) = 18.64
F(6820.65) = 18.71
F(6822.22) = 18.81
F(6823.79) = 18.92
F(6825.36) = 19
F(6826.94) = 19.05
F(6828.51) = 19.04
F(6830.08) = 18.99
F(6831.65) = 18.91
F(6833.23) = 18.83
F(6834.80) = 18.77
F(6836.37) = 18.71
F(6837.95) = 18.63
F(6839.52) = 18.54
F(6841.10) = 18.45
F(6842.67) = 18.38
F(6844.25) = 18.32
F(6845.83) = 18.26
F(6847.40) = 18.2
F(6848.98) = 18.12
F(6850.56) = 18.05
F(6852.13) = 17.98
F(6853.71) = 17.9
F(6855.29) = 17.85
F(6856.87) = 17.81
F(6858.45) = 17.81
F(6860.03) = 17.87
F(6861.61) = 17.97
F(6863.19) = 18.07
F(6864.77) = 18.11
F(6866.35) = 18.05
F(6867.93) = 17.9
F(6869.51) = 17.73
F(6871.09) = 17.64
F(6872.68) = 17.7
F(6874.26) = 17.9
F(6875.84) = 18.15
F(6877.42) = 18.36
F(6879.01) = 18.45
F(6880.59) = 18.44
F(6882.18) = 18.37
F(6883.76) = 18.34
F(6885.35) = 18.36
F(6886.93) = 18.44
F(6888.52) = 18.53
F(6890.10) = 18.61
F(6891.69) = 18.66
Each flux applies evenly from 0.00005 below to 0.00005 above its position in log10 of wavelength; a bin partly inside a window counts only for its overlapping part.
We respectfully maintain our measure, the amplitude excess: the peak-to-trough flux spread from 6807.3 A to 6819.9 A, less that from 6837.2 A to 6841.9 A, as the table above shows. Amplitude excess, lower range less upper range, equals -0.09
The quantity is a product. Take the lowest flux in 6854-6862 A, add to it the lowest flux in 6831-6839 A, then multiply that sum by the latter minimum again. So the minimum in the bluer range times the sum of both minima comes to 679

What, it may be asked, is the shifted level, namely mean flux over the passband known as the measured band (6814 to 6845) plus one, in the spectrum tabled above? 19.7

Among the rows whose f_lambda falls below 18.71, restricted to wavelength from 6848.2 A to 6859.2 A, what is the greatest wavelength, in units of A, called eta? 6858.45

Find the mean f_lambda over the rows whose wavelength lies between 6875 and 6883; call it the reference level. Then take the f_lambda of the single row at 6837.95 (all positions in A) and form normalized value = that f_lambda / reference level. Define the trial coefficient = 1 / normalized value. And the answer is 0.985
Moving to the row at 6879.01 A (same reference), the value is 0.995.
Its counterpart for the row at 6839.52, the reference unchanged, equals 0.990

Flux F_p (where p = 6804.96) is 18.87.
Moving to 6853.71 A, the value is 17.9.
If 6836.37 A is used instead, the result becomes 18.71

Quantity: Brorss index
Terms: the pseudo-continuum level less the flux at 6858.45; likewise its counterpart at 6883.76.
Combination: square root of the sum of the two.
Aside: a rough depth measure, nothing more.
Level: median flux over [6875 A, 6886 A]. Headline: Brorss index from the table 0.75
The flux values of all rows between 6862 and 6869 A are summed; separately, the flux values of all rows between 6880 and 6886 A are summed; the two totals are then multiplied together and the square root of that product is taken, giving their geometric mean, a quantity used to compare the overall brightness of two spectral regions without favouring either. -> 72.8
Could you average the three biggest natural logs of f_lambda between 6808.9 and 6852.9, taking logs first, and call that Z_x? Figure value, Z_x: 2.95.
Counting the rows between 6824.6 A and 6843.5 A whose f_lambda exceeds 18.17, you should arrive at 12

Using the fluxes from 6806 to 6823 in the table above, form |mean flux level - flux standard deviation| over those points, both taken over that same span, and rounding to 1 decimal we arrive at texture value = 18.7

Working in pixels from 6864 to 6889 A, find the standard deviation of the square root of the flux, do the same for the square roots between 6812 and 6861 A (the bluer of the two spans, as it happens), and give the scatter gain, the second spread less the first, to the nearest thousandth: 0.012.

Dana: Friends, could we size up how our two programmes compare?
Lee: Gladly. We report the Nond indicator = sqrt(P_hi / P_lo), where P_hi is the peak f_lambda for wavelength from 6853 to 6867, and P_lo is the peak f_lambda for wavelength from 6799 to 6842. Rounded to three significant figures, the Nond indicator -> 0.975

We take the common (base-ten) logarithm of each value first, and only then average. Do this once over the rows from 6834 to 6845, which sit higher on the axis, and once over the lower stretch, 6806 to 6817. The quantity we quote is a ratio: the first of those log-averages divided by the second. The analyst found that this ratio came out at 1.00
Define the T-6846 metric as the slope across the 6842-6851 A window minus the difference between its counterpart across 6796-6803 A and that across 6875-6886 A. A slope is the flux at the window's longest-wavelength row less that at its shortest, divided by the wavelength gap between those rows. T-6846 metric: -0.047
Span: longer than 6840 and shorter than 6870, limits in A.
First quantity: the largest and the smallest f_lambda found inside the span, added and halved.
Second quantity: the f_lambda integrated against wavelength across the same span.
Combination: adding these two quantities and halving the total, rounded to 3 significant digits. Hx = 280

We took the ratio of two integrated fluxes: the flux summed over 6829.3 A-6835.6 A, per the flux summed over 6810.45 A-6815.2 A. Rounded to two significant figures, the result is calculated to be 1.3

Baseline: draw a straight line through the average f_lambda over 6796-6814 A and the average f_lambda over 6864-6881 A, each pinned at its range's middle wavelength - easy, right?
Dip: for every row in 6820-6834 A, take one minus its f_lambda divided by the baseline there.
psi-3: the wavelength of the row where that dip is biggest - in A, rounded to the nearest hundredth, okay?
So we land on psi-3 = 6820.65 A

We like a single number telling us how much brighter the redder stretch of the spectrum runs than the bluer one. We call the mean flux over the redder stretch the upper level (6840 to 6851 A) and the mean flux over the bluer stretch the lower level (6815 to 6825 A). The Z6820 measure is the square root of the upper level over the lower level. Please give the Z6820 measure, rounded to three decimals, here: 0.987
